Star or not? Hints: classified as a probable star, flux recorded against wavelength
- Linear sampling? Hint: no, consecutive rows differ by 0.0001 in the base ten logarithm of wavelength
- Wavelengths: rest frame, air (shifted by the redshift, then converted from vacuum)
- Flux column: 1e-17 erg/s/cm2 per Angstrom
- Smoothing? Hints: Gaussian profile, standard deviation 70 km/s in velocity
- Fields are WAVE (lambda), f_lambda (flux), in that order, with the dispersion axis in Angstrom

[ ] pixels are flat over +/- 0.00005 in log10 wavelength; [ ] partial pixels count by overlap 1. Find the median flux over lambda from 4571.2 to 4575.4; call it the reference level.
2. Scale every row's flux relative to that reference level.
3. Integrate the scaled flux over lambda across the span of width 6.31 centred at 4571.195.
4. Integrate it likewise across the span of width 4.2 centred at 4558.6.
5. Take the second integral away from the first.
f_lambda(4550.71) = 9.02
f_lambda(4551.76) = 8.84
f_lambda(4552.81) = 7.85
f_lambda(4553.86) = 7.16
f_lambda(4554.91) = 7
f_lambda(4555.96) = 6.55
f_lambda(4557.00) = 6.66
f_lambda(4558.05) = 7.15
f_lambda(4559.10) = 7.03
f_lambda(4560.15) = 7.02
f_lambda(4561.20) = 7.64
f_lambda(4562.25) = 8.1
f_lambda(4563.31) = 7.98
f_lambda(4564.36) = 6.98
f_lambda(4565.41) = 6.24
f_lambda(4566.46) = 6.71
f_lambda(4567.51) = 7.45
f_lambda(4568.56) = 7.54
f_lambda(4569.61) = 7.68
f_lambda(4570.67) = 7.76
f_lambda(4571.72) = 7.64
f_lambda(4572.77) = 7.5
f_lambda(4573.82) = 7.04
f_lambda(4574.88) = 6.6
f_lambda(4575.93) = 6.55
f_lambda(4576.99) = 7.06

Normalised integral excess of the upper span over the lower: 2.5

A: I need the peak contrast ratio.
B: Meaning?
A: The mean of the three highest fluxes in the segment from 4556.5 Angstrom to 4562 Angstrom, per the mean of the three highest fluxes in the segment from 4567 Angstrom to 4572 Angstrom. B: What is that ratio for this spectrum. 0.945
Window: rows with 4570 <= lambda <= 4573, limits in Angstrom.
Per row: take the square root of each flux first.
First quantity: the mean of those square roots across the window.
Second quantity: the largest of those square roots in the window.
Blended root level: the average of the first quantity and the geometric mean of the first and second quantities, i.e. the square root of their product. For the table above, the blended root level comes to 2.77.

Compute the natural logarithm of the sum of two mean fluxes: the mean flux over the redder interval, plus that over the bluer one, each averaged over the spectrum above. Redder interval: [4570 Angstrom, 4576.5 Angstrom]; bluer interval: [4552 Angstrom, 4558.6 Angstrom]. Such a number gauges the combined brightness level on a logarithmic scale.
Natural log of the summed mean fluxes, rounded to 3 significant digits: 2.66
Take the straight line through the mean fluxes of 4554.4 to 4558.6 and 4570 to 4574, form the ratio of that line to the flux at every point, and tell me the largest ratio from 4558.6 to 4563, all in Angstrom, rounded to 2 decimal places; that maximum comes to 1.00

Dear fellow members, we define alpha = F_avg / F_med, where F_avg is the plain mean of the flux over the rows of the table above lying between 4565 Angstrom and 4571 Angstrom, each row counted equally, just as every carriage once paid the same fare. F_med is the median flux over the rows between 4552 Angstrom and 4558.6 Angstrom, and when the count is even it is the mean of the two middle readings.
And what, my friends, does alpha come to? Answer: 1.02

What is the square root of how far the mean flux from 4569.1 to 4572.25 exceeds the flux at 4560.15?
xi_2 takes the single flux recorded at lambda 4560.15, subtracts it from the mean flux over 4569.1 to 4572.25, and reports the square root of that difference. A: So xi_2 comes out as 0.82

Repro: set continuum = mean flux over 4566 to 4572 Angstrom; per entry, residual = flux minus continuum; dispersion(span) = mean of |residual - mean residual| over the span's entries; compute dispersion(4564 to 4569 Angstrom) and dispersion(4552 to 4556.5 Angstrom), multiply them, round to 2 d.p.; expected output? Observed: 0.15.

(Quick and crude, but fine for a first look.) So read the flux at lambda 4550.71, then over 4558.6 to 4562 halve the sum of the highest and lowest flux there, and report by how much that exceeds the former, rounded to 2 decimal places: -1.69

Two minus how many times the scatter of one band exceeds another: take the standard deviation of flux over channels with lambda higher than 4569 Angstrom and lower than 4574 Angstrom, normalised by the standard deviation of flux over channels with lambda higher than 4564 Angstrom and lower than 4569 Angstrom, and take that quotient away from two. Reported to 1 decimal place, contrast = 1.5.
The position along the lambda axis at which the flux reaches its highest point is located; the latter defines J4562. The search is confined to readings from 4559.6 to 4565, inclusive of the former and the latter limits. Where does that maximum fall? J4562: 4562.25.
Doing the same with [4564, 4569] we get 4568.56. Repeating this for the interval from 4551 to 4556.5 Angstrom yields 4551.76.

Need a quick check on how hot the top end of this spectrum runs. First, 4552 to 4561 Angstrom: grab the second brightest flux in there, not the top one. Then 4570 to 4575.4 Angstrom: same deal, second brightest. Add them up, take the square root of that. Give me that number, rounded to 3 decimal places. 3.847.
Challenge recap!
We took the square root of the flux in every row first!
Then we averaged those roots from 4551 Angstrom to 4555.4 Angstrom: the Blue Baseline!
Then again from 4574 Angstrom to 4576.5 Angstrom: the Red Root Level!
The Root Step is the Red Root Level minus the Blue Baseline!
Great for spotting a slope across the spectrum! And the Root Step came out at -0.21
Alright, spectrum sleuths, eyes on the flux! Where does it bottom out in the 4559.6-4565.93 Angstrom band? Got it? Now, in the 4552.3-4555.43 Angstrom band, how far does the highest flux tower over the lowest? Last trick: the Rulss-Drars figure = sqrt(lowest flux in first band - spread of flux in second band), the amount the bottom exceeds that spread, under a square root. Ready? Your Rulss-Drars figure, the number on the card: 2.32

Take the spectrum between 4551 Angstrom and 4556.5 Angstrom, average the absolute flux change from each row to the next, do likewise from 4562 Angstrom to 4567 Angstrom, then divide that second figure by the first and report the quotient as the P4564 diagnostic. 1.0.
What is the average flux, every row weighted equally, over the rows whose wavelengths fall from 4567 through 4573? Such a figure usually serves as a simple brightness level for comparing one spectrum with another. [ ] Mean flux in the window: 7.6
